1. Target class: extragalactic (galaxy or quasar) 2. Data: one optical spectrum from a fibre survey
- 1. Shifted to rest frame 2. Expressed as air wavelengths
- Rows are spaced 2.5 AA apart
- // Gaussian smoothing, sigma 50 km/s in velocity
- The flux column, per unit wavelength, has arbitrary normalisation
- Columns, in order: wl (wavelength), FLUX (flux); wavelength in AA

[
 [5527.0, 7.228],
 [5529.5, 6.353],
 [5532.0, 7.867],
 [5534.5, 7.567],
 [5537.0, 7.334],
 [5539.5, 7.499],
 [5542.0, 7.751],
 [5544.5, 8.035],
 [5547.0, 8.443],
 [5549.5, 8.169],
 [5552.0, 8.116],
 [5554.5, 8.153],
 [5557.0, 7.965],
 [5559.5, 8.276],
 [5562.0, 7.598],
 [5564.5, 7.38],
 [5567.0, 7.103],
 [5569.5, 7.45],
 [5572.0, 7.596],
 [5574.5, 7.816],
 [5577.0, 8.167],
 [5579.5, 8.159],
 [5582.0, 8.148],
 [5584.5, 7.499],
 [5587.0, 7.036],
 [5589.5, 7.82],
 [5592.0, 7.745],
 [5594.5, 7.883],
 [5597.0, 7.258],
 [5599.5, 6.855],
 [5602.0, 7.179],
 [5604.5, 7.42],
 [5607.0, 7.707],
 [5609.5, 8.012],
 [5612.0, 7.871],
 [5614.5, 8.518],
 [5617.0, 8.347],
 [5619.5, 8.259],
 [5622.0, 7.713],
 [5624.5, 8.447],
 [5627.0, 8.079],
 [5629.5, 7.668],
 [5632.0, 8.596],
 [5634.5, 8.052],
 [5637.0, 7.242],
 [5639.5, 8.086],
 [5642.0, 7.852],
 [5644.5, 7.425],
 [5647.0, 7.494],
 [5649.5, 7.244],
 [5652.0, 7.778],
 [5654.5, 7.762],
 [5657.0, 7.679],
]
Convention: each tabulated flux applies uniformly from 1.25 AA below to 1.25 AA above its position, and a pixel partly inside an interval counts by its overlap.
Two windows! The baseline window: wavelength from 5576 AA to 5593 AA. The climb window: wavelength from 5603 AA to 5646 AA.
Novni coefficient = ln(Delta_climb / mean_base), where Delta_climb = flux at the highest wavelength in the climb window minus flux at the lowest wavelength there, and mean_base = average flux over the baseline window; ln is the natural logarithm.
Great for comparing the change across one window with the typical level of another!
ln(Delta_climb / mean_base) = -7.4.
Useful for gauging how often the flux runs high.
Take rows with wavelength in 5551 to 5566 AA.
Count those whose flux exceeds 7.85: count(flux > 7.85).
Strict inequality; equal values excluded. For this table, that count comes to 4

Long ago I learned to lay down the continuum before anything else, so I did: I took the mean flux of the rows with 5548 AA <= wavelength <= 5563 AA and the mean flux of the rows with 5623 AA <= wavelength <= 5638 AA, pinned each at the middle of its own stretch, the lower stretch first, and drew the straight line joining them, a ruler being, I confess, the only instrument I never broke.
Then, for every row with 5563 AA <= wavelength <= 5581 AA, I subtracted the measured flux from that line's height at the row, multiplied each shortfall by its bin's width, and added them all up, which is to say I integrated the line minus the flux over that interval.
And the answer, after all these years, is 7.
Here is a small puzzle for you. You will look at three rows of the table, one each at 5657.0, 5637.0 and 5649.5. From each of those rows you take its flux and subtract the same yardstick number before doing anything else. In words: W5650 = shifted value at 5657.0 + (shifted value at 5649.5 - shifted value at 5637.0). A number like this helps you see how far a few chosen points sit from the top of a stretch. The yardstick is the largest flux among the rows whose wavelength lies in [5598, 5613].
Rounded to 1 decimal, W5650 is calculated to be -0.3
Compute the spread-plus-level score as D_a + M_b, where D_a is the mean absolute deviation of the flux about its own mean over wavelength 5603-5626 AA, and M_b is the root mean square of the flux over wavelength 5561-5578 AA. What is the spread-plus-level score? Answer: 7.91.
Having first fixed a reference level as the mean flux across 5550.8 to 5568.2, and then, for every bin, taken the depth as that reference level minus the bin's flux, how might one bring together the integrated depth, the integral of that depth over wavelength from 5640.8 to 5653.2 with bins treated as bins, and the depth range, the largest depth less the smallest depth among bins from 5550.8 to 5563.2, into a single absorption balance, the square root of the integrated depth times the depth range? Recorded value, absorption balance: 1.43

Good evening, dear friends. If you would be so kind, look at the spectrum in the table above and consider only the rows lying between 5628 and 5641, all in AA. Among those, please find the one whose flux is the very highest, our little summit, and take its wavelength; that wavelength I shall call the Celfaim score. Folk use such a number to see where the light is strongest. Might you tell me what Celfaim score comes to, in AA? 5632.0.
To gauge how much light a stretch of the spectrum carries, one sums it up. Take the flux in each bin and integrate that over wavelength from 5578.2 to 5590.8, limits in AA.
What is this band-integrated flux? 97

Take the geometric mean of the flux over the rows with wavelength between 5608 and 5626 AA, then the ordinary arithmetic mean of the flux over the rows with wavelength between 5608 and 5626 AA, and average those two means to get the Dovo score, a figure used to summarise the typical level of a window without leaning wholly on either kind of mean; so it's 8.16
